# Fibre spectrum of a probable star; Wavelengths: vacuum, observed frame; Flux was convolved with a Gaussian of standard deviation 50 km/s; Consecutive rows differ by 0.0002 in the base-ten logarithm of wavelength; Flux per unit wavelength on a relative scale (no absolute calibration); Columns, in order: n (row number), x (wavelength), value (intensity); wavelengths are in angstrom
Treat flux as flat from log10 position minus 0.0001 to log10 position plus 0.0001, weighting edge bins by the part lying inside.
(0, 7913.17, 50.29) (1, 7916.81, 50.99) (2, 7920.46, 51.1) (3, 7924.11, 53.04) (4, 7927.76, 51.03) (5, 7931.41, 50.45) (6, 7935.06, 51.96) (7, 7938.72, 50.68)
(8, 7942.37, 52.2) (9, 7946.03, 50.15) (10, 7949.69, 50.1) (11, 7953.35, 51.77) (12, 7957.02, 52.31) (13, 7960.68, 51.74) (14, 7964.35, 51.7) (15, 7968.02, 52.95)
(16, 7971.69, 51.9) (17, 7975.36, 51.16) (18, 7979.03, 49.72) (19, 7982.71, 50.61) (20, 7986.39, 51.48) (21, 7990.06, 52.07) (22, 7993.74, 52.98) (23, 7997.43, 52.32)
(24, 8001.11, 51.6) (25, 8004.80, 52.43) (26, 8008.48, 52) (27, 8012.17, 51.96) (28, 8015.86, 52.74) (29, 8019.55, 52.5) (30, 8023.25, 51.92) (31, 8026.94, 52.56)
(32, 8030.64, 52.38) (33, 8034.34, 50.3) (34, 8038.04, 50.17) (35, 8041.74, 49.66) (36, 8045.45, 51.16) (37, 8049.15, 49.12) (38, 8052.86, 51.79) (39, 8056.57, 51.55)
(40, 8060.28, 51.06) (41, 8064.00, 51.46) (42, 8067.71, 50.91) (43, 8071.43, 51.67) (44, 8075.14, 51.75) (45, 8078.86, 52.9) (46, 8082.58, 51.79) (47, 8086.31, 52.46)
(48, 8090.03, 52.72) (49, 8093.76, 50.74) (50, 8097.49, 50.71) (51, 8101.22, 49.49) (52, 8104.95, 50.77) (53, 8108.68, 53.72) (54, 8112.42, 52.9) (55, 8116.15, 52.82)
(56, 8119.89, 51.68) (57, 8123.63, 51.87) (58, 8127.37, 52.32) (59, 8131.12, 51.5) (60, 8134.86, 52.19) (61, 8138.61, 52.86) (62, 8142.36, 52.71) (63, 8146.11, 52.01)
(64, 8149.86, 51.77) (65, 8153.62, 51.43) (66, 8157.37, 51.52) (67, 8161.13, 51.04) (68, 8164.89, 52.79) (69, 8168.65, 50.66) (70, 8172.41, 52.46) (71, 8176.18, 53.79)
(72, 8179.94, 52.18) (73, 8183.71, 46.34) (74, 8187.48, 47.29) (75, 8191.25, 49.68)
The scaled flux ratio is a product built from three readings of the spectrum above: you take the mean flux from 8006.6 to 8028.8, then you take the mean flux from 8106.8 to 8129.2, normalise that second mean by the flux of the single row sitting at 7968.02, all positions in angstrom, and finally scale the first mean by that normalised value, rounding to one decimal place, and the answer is 51.9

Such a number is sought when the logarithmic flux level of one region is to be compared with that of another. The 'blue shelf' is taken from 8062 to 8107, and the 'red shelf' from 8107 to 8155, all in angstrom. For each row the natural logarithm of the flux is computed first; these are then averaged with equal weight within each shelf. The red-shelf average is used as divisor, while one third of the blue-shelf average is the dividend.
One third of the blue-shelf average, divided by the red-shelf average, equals 0.332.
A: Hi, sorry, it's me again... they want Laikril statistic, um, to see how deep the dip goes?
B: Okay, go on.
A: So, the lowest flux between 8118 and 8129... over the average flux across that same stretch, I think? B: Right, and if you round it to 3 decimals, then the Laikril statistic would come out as 0.995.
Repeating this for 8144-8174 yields 0.980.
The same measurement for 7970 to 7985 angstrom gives 0.978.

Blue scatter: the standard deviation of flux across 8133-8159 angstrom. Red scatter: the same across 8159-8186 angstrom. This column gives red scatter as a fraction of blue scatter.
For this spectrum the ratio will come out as 4.4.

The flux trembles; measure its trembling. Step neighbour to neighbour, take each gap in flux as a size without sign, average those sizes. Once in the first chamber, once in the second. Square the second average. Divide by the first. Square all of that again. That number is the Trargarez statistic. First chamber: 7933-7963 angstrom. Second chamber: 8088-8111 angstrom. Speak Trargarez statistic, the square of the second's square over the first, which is 4.1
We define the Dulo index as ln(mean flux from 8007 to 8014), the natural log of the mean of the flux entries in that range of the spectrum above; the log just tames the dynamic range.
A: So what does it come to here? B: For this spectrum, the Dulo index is 3.95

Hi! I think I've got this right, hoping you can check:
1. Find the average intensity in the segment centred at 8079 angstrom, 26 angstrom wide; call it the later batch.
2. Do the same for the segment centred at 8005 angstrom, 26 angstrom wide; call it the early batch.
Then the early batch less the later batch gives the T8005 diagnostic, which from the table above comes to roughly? 0.3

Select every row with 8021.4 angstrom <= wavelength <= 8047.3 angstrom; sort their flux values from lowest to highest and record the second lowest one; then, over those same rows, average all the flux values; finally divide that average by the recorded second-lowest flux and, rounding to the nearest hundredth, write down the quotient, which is 1.02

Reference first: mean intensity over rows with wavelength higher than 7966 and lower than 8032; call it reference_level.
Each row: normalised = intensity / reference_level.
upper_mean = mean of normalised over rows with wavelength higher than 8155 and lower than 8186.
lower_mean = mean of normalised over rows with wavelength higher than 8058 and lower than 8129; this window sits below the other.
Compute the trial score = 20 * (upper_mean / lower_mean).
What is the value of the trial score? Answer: 19.8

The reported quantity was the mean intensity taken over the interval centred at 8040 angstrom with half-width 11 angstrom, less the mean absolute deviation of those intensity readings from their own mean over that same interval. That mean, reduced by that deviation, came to 49.6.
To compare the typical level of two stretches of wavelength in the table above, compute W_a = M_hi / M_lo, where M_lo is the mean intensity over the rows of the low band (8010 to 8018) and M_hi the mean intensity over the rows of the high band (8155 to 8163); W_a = 0.980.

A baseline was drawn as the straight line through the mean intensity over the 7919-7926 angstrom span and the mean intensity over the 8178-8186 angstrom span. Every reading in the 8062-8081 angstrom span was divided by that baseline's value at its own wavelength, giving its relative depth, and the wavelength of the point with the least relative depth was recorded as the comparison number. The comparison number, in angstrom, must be 8067.71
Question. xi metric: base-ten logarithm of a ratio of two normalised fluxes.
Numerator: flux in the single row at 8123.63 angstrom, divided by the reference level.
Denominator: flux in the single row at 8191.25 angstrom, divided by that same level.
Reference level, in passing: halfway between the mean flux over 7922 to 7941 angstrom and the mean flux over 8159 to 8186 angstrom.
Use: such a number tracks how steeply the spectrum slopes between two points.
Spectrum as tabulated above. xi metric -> 0.019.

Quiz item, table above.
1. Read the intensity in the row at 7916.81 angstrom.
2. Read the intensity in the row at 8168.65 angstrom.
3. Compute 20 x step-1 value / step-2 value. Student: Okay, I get 20.1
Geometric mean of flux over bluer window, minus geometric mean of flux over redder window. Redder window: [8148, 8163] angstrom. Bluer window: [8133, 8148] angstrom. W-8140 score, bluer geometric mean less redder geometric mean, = 1.0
